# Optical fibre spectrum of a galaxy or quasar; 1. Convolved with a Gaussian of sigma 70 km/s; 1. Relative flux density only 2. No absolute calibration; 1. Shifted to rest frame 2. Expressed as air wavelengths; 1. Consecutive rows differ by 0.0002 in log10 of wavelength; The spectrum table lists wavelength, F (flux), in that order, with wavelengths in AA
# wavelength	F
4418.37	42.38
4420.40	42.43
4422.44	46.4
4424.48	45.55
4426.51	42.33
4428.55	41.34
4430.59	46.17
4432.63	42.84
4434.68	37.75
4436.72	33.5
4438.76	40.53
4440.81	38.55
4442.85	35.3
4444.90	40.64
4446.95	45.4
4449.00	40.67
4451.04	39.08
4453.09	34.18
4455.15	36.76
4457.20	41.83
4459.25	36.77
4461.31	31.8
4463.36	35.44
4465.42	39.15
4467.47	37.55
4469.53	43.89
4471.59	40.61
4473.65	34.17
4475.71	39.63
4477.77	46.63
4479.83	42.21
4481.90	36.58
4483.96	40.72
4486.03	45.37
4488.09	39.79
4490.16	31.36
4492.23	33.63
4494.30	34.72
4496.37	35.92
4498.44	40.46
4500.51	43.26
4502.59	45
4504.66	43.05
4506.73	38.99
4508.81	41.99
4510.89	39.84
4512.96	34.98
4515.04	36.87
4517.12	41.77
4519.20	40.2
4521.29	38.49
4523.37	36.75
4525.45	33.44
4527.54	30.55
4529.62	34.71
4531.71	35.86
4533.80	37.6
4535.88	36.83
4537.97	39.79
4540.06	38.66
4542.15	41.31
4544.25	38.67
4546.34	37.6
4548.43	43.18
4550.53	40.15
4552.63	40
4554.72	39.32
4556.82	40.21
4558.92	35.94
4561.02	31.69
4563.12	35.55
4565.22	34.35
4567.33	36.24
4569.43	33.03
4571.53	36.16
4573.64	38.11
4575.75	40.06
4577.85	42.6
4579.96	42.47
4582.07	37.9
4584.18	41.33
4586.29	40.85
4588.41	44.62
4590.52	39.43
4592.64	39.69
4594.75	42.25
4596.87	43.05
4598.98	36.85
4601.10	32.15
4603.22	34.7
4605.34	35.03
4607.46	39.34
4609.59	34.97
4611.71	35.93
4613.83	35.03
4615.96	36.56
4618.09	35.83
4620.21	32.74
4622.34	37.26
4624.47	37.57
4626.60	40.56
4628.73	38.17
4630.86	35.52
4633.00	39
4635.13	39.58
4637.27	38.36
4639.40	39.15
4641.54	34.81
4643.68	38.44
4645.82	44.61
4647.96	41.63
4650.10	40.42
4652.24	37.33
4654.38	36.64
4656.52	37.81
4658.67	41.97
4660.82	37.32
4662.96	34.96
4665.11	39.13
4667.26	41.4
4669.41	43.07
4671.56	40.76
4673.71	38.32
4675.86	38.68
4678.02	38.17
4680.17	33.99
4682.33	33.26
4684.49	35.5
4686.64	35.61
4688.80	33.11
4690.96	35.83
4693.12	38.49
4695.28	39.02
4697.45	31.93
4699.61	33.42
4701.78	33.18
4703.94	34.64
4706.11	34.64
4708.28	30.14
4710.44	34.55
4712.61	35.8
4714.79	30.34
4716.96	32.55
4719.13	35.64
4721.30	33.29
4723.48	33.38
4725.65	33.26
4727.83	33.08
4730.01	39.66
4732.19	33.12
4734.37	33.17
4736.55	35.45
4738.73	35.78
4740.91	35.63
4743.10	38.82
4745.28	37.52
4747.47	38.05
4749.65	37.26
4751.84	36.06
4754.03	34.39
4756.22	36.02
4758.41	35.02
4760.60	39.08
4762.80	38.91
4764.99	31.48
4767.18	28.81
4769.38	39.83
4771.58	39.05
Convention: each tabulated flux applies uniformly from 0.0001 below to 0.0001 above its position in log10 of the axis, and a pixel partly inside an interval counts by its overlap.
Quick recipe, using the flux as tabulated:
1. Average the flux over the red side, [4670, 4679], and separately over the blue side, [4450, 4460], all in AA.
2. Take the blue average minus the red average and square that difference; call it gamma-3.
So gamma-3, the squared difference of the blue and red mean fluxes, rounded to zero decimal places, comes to 2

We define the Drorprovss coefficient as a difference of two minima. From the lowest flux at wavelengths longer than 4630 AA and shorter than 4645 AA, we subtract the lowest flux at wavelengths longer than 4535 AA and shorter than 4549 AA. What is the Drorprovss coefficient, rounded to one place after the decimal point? -2.0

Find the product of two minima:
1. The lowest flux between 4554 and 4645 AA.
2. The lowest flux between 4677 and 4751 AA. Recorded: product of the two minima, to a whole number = 955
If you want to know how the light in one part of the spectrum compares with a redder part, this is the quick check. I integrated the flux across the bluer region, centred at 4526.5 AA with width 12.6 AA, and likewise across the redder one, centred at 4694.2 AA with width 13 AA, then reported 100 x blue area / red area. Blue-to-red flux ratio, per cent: 96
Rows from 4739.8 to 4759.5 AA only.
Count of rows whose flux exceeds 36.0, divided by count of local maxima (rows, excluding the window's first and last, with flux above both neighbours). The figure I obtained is 2.0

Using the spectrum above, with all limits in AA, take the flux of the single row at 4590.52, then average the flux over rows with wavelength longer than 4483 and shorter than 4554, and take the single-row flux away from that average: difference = -1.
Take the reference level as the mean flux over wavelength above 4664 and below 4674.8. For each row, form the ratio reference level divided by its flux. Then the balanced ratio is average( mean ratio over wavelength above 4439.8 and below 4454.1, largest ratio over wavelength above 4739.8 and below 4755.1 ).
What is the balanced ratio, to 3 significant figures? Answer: 1.11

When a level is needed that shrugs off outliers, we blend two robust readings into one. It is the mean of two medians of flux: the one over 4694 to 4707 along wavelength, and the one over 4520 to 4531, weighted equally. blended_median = 34.4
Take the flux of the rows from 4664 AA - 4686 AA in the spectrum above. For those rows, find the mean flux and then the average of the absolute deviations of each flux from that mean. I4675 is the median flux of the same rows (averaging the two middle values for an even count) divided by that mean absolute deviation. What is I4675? 16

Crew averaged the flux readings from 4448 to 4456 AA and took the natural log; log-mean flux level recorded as 3.63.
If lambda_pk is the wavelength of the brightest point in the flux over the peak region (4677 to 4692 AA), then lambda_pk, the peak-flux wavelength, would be 4678.02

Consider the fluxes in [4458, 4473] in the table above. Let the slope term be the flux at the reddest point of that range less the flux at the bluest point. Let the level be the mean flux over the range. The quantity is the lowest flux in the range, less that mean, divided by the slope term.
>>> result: -1.6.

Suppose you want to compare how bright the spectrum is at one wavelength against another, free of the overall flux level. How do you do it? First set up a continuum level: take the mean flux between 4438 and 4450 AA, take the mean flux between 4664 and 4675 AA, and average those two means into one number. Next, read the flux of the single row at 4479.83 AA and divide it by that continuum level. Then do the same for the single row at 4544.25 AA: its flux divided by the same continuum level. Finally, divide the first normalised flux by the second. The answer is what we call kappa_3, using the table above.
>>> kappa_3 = 1.09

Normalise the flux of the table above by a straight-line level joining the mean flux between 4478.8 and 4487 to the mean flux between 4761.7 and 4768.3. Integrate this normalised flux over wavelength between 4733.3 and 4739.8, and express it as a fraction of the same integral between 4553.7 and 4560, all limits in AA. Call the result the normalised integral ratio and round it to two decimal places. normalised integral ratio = 1.08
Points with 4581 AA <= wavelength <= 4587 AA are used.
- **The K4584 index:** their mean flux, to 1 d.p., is 40.0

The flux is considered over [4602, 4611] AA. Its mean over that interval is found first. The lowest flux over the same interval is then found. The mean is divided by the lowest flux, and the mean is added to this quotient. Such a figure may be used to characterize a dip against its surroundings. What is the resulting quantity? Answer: 37.0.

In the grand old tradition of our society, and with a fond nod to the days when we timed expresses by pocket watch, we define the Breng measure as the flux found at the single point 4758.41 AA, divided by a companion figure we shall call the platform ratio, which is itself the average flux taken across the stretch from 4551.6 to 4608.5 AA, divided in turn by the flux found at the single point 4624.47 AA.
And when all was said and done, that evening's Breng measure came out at 34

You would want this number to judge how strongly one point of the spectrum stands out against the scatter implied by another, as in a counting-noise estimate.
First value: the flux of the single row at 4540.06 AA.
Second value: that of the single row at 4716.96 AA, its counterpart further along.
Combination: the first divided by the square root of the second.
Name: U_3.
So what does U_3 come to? 6.8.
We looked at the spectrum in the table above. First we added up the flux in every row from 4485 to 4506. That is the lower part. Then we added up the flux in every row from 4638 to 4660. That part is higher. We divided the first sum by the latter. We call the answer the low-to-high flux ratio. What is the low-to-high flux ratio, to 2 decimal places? 1.00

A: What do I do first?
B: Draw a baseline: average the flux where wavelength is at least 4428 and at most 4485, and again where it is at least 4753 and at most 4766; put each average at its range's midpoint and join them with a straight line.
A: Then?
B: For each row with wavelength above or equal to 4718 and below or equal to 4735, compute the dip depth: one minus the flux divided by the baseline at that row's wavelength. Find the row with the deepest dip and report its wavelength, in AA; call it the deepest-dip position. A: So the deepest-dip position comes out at 4727.83 AA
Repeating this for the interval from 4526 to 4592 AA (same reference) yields 4527.54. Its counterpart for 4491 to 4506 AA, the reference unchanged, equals 4492.23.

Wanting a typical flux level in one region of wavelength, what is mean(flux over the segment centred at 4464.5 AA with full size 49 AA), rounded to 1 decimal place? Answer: 39.3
